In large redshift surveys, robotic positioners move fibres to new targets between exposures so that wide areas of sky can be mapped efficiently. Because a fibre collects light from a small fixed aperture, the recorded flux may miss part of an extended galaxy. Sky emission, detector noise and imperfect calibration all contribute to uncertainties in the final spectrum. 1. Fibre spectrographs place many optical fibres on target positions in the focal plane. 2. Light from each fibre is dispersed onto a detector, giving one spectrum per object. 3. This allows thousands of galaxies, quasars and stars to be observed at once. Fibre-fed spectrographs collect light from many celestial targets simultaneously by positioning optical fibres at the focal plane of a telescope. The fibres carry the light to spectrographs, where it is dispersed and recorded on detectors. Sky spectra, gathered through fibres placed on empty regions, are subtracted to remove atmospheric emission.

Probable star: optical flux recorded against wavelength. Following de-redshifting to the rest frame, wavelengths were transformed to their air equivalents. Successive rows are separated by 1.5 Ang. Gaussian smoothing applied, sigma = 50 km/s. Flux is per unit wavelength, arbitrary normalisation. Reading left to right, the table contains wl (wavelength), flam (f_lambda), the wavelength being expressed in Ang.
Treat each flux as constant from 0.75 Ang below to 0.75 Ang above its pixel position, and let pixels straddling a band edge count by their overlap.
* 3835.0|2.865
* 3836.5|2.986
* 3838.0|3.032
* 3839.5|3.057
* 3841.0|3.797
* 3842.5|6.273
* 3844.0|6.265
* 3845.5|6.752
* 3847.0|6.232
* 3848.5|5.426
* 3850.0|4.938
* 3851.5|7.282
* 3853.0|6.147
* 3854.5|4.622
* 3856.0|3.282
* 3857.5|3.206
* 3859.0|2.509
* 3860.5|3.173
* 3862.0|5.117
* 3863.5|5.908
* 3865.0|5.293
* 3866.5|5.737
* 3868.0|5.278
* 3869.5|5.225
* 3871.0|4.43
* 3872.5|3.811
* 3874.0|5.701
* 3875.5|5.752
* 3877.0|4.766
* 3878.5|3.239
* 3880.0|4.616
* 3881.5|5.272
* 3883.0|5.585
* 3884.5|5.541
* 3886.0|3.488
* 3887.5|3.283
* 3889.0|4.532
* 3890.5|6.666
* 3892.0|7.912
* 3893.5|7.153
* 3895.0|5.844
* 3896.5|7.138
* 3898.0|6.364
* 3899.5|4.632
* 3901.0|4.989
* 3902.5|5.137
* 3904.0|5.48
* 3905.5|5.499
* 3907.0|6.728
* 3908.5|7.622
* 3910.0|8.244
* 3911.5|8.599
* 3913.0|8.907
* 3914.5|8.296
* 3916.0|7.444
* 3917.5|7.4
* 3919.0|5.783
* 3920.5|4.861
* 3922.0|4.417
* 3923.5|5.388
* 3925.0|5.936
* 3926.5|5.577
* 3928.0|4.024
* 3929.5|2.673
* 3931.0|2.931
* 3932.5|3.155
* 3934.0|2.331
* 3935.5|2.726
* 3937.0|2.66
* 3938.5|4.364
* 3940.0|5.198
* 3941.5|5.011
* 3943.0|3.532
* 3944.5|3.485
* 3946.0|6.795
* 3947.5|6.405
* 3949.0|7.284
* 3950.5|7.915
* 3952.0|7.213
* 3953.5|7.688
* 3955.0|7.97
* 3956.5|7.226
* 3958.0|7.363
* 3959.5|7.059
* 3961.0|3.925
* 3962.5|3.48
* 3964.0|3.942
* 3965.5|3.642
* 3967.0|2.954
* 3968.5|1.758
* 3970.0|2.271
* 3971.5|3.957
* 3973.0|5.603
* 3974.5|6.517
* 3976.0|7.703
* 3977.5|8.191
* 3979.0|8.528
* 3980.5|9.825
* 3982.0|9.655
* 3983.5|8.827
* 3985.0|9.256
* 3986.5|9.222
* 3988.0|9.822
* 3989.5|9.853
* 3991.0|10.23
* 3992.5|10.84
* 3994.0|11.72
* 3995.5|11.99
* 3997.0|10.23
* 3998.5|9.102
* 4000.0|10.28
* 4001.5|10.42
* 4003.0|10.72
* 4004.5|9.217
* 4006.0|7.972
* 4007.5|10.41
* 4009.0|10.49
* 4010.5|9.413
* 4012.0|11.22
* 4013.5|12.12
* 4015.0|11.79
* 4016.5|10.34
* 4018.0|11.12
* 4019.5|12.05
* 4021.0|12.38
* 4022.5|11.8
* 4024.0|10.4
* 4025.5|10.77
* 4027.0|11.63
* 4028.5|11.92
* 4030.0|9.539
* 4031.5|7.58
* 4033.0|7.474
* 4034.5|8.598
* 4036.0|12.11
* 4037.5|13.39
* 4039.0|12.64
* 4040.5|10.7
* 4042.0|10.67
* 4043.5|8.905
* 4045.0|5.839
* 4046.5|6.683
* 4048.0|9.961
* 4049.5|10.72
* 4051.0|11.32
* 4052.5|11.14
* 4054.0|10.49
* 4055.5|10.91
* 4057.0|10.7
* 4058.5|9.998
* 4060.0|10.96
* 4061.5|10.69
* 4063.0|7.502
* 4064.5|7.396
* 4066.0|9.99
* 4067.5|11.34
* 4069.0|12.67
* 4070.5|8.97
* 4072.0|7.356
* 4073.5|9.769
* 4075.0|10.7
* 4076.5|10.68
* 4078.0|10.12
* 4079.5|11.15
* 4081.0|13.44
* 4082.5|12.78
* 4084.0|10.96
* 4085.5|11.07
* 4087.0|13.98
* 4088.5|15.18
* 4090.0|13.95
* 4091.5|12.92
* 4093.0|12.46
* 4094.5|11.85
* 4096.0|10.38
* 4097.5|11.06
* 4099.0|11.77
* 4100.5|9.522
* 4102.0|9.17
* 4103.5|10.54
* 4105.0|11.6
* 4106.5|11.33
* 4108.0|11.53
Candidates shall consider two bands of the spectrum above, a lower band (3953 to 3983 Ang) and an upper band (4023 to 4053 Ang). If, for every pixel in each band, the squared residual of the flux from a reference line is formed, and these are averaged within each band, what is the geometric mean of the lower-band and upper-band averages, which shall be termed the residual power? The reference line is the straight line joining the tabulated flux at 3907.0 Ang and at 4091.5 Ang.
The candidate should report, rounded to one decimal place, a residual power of 8.4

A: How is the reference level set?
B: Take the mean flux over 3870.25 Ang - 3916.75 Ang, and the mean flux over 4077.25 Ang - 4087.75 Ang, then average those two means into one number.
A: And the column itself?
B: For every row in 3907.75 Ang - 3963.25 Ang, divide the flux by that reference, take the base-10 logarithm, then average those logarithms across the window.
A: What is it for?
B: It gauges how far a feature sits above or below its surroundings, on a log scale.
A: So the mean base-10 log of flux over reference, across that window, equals -0.23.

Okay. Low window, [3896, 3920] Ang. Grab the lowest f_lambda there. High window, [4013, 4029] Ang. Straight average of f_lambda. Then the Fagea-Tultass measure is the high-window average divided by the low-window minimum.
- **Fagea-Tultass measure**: 2.5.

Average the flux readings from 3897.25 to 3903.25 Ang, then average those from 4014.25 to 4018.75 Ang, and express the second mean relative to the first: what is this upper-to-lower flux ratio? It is 2.1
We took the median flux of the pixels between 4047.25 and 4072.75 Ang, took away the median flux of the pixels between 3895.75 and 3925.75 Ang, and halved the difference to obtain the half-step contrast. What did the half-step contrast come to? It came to 2.3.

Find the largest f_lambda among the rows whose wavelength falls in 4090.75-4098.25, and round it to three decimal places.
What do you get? 12.920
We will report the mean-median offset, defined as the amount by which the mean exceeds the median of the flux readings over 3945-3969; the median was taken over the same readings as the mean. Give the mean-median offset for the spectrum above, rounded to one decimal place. -1.1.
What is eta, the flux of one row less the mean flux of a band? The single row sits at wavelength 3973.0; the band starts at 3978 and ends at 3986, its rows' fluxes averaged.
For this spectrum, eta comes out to -4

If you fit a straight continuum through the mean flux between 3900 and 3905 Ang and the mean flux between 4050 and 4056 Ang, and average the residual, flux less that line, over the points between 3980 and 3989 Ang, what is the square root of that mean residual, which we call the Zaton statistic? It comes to 1.05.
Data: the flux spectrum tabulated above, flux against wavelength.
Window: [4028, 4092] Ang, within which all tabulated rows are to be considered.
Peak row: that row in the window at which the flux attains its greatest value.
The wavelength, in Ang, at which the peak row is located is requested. 4088.5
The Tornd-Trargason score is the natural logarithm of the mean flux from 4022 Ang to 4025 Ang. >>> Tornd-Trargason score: 2.4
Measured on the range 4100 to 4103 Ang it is 2.2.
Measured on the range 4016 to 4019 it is 2.4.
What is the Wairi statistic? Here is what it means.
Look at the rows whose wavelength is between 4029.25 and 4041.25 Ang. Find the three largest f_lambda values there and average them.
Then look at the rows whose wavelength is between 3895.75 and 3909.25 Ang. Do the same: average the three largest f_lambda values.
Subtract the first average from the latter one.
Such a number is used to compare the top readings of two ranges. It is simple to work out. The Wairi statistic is -5.6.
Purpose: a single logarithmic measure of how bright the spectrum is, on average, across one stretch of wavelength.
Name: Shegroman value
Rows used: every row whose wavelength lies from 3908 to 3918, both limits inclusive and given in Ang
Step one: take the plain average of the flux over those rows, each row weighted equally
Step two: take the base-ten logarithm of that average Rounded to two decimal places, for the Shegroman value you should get 0.91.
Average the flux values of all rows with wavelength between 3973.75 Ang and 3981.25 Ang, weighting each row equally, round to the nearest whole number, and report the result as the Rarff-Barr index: 8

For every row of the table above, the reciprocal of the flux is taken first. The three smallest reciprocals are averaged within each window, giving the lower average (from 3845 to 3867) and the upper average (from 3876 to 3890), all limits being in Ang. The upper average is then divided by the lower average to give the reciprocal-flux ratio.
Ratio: 1.2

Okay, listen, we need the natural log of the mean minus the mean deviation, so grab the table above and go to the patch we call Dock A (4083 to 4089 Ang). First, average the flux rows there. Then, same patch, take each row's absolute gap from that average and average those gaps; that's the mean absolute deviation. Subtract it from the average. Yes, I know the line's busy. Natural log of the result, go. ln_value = 2.4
